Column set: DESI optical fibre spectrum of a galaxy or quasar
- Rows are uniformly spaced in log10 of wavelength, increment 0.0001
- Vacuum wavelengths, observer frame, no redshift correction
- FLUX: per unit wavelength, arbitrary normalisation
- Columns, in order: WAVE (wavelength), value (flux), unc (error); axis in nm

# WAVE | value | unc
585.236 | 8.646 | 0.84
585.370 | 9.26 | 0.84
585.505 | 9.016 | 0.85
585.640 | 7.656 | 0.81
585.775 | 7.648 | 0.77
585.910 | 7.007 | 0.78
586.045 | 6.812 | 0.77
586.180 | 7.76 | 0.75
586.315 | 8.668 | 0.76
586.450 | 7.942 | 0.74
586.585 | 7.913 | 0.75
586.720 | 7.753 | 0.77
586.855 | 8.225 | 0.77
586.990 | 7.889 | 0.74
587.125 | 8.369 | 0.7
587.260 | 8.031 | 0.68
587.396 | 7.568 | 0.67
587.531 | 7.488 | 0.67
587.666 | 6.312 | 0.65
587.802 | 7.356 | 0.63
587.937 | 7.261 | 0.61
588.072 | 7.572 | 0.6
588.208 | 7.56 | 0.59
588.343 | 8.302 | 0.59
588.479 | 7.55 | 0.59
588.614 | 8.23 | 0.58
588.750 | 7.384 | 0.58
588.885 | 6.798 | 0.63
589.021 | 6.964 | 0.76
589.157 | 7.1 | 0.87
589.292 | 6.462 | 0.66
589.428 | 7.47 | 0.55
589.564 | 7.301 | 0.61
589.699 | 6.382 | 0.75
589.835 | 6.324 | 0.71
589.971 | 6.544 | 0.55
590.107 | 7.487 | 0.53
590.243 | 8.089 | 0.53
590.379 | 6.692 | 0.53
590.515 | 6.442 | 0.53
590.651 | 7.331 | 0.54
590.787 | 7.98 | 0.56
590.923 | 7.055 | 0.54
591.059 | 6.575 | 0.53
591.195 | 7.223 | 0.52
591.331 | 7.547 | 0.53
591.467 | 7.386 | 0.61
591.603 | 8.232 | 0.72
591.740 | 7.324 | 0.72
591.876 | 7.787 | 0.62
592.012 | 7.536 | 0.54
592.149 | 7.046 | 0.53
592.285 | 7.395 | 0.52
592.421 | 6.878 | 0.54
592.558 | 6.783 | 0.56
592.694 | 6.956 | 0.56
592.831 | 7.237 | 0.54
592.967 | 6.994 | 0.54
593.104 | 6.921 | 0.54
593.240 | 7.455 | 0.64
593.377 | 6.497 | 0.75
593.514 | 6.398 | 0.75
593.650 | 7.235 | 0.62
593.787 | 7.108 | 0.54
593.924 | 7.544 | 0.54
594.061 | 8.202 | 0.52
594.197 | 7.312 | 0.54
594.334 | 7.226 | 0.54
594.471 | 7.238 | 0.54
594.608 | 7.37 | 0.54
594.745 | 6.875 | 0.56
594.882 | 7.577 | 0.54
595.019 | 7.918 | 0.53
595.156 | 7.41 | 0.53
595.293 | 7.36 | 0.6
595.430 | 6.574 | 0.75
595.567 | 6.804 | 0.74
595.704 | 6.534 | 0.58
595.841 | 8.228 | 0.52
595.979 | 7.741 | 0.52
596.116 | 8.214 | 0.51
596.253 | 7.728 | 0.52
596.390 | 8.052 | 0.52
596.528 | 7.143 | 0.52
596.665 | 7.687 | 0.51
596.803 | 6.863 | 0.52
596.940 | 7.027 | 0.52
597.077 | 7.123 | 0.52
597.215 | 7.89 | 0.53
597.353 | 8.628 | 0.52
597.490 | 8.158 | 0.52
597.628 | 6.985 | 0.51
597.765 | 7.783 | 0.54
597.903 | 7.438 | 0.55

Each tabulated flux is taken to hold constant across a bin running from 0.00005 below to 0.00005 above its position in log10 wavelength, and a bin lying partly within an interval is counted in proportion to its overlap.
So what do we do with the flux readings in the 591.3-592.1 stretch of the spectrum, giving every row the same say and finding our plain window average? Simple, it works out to 7.6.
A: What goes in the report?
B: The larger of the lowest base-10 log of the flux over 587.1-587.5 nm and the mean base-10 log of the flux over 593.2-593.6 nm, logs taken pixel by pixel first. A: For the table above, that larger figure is 0.879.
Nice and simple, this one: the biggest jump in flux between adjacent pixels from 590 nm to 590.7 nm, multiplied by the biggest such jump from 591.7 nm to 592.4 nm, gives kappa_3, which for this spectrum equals 0.68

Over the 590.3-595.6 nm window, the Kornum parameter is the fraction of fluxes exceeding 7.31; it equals 0.46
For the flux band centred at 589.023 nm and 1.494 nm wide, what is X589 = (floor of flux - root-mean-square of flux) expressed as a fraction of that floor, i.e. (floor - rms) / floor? -0.143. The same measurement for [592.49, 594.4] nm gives -0.117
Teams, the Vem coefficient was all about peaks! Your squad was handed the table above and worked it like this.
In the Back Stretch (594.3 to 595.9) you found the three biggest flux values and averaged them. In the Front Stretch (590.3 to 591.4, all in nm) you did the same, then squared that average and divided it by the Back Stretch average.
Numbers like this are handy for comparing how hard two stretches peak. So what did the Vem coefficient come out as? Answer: 7.34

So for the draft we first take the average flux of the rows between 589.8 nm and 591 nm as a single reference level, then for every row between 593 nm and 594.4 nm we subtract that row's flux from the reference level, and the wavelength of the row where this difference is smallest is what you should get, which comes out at 594.061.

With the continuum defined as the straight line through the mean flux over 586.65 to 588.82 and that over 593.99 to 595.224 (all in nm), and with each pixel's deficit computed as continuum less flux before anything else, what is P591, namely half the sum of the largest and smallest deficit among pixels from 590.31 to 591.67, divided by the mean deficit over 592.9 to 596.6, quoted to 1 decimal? 1.8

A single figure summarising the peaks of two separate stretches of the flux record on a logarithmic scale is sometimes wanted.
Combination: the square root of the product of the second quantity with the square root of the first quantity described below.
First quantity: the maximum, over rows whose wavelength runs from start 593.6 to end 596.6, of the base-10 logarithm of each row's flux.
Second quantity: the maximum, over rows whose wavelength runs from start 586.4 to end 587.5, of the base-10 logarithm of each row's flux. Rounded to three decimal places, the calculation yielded 0.940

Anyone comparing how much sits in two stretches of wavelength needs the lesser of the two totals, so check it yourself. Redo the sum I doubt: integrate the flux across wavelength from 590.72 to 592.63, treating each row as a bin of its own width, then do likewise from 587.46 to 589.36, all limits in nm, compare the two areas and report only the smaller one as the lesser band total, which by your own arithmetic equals 13.9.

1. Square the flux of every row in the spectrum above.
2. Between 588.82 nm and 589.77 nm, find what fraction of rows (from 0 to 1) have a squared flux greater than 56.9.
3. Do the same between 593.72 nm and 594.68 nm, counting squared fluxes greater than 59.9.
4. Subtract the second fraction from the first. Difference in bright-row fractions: -0.14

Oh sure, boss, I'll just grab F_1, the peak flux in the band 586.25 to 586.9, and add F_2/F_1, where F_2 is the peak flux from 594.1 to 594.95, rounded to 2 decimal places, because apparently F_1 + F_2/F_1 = 9.54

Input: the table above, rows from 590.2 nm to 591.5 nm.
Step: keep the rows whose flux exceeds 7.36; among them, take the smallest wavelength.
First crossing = 590.243 nm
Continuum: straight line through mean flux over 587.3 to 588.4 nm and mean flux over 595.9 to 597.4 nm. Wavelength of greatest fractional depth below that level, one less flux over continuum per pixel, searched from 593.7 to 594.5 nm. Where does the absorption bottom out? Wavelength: 593.787 nm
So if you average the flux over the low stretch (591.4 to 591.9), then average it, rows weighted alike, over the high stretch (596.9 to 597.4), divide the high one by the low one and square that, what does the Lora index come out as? 1.00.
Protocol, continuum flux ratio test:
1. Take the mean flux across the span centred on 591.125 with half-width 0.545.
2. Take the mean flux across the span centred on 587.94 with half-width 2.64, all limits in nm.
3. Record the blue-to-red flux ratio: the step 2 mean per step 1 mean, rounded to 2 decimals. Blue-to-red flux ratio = 1.01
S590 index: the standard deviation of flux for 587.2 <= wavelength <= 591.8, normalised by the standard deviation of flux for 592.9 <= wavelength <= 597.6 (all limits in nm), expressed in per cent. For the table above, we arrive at 103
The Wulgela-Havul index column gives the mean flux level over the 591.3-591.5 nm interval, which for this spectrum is 7.47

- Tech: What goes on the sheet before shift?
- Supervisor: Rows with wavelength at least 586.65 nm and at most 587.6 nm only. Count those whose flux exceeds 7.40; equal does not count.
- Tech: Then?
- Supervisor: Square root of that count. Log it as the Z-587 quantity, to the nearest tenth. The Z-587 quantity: 2.6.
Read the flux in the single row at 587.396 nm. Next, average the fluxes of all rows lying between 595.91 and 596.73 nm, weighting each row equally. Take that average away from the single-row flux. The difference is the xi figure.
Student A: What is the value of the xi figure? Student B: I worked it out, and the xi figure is -0.19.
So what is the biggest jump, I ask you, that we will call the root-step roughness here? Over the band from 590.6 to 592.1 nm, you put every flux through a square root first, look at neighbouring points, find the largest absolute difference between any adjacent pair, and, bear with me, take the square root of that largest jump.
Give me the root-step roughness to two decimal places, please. 0.41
